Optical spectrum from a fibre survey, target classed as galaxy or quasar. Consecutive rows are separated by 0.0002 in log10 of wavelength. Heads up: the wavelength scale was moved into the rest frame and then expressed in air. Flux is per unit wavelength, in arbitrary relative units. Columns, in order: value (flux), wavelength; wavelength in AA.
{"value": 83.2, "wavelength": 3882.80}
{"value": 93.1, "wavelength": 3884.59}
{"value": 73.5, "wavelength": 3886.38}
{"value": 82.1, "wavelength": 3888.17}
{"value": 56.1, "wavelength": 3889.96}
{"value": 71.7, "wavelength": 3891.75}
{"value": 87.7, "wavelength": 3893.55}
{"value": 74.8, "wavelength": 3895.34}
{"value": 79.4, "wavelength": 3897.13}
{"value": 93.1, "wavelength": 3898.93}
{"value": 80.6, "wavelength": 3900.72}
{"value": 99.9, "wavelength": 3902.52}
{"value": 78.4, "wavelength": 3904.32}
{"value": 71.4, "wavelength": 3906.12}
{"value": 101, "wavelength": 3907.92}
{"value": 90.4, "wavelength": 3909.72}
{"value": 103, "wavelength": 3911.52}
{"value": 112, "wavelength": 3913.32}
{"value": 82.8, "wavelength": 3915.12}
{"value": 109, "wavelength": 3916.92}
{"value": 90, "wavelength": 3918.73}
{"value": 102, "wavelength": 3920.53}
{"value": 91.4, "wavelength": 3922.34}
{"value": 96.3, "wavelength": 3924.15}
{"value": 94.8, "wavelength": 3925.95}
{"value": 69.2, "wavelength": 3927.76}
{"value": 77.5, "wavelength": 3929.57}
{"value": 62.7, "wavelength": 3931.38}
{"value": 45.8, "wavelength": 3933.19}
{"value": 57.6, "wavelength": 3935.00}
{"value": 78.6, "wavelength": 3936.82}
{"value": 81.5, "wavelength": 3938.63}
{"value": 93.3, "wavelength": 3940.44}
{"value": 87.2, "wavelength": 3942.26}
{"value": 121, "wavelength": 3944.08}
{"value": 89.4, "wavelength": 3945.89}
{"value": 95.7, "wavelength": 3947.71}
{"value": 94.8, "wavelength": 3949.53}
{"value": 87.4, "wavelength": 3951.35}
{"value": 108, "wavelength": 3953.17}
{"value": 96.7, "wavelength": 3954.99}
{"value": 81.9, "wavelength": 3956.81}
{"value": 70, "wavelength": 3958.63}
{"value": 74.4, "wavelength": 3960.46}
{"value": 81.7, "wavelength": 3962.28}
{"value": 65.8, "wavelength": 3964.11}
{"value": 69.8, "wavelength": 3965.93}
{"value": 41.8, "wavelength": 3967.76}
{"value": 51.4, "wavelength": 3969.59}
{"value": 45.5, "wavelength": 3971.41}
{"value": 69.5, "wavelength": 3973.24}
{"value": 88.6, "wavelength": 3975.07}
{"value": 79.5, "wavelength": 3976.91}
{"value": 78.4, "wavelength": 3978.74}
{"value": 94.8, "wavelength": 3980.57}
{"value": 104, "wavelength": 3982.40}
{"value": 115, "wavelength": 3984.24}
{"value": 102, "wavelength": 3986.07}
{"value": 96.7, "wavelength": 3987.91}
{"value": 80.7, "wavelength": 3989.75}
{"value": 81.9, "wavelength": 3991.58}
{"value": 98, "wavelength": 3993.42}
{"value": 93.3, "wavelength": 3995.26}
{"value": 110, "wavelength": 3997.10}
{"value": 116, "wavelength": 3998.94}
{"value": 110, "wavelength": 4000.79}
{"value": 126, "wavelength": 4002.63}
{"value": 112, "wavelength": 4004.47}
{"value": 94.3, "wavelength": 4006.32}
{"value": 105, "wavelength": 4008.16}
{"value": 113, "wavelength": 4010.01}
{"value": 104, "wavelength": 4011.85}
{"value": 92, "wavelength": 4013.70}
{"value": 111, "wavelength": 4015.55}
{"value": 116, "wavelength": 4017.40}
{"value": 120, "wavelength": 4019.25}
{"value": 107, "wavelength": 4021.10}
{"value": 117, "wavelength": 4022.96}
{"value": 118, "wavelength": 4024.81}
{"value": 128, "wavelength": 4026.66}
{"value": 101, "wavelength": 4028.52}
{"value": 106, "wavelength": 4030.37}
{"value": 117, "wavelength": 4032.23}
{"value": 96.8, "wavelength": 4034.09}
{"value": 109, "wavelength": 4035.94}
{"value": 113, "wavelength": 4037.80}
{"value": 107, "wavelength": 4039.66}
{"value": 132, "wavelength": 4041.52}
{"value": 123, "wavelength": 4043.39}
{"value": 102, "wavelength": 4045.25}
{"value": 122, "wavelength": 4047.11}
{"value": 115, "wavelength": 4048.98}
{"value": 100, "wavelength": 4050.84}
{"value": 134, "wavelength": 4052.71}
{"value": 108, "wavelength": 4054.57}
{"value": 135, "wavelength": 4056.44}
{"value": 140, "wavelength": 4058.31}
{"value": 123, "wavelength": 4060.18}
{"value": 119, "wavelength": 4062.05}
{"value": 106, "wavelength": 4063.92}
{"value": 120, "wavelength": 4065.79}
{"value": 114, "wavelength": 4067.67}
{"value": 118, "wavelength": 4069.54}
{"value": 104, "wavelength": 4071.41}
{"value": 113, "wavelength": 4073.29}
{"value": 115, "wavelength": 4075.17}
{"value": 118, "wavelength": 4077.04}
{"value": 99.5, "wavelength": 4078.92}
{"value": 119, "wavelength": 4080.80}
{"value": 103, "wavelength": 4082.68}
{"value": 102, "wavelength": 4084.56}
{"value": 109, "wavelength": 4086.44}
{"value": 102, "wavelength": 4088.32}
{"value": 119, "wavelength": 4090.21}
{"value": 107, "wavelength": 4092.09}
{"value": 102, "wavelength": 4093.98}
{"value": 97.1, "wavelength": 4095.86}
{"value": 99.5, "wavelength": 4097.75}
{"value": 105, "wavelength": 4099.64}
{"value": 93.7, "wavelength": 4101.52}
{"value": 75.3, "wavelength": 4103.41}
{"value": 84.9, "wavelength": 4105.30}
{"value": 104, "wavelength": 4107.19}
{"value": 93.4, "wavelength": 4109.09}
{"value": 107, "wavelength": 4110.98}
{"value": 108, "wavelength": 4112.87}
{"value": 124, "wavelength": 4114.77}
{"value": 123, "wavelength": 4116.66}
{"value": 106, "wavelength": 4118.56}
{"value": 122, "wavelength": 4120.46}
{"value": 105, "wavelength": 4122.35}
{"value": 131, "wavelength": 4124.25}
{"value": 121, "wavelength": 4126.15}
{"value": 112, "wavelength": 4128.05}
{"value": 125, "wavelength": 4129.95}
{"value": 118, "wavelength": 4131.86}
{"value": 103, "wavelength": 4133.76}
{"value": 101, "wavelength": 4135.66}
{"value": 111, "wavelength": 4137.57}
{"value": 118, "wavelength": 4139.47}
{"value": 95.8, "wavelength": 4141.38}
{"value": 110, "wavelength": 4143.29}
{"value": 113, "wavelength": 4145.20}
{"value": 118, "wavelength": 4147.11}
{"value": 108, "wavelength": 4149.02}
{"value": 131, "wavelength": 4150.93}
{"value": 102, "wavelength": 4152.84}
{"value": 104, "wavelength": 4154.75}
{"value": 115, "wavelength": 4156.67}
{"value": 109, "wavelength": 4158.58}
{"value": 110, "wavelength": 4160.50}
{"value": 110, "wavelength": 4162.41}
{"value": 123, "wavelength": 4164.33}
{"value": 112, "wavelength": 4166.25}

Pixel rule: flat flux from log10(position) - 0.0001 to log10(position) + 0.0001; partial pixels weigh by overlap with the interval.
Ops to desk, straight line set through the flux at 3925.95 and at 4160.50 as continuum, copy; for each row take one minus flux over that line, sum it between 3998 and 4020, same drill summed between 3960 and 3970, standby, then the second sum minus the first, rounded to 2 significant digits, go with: 3.2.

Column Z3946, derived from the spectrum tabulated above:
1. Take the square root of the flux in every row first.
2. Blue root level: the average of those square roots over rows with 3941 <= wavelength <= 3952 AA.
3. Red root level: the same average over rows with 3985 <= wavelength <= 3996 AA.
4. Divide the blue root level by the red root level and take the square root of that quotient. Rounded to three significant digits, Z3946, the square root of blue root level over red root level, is 1.01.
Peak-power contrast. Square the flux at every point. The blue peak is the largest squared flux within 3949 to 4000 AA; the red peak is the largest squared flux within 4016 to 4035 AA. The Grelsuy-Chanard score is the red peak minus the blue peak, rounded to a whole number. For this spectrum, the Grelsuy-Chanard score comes 2928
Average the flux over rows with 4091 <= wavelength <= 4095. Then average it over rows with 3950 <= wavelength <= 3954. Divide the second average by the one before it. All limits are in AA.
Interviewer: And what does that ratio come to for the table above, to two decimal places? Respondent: 0.93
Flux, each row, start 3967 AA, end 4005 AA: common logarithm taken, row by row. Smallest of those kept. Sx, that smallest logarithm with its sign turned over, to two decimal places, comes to -1.62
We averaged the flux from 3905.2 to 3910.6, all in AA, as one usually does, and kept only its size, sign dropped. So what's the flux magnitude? 88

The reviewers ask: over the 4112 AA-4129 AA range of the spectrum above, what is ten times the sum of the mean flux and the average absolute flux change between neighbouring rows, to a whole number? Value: 1309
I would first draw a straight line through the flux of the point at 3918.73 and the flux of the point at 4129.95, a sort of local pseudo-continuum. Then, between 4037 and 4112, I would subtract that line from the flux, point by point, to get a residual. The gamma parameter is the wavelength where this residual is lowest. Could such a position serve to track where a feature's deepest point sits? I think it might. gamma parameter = 4103.41 AA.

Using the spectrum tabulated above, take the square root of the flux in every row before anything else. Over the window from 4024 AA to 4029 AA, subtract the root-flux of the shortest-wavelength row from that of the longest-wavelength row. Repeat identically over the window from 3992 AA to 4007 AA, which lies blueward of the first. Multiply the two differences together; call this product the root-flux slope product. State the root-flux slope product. 0.15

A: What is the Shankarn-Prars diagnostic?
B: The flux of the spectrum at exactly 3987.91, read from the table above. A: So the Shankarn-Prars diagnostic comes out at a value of 96.7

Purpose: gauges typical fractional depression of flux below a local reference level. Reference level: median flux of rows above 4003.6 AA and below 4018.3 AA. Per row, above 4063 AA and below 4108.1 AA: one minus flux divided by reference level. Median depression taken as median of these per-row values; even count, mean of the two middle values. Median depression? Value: 0.03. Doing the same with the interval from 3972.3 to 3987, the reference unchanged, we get 0.15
